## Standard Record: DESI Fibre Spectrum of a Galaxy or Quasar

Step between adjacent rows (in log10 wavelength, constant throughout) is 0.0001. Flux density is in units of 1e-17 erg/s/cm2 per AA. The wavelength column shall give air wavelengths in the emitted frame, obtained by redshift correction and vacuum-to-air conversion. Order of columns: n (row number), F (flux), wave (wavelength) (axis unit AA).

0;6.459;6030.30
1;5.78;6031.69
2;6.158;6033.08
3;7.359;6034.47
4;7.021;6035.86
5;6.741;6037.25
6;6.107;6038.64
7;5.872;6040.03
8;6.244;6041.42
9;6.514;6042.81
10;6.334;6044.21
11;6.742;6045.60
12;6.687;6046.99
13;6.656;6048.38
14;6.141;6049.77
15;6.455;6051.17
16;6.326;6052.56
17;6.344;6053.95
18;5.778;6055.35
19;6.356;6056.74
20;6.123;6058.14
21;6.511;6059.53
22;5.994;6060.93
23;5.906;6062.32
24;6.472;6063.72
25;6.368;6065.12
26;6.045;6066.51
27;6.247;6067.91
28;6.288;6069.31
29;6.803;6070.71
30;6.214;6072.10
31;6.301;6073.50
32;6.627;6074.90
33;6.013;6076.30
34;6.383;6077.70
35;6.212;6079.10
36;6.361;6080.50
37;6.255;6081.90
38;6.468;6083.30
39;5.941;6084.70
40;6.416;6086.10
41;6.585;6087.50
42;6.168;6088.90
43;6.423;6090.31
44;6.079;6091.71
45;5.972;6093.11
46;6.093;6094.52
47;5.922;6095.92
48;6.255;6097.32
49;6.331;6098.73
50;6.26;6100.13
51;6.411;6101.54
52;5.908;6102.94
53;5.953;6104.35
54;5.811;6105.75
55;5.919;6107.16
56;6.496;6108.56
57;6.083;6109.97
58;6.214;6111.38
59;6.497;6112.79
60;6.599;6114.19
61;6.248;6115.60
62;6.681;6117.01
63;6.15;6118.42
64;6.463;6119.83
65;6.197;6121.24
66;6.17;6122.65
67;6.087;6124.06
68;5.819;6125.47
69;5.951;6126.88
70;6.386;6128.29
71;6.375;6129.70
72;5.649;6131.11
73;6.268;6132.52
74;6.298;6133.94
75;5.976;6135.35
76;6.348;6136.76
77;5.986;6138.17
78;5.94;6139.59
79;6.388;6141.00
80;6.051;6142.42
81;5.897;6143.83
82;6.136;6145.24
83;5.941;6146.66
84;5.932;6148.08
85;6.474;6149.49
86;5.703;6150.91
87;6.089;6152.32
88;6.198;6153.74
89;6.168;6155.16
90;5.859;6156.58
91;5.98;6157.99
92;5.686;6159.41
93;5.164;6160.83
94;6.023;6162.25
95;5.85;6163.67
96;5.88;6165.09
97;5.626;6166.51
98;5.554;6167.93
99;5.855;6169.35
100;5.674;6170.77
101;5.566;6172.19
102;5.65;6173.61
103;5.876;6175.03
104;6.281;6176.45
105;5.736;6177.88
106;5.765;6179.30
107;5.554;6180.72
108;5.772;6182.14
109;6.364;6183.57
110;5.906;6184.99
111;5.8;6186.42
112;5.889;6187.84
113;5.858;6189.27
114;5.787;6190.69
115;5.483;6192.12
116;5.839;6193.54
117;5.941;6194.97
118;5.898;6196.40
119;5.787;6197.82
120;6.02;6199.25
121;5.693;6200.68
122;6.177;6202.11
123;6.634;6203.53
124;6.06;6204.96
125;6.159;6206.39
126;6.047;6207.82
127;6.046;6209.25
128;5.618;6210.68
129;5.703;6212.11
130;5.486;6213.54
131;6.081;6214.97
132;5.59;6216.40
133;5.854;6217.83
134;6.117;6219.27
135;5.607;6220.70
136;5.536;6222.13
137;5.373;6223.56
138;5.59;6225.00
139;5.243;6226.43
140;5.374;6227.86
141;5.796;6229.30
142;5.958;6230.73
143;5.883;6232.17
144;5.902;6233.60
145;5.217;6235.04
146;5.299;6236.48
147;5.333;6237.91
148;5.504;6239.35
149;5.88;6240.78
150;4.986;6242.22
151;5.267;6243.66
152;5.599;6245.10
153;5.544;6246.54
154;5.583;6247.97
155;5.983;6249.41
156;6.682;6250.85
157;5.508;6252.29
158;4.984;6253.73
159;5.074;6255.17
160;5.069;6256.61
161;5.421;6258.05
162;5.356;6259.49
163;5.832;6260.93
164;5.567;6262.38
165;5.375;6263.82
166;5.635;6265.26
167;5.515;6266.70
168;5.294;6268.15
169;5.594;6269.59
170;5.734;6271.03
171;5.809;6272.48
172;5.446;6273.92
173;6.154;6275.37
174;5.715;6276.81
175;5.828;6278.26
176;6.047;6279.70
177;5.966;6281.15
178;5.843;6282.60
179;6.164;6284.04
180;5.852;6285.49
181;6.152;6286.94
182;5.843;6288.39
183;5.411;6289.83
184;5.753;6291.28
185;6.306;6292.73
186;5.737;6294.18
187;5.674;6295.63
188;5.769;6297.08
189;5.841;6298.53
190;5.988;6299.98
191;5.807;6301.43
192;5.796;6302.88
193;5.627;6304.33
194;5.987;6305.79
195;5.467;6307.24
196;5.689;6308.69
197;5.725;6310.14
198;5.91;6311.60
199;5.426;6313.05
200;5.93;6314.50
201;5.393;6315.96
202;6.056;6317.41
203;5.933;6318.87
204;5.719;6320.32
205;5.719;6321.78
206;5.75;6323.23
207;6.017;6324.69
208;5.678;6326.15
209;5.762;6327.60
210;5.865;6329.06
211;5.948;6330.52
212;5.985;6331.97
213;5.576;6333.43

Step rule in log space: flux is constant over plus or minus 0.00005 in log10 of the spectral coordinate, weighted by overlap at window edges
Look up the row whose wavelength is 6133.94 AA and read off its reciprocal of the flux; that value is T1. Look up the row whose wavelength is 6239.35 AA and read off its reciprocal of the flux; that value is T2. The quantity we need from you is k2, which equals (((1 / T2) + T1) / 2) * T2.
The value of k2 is 0.514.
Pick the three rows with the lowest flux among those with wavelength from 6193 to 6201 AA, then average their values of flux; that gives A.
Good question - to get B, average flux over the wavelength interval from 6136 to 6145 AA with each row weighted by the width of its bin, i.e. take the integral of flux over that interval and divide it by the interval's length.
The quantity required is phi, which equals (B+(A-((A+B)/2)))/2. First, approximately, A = 5.8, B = 6.11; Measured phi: 2.97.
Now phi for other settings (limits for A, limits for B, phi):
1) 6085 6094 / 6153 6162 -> 2.98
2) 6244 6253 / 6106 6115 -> 2.96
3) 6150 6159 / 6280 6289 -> 2.95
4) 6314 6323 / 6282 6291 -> 2.87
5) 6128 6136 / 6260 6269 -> 2.87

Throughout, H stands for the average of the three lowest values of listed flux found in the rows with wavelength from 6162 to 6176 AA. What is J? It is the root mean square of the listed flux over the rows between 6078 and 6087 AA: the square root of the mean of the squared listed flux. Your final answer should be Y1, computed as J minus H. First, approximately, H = 5.6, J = 6.28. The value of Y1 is 0.7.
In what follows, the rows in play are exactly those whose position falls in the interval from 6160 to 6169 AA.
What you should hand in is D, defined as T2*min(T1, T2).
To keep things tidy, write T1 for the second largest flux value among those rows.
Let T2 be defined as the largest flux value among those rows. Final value 35.4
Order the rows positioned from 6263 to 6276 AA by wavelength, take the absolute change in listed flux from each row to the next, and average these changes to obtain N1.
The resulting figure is 0.273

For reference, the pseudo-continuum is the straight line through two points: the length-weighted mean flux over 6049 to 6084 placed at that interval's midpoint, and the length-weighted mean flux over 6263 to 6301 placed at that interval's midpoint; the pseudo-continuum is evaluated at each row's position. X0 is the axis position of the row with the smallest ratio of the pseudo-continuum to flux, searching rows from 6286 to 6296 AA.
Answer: 6292.73 AA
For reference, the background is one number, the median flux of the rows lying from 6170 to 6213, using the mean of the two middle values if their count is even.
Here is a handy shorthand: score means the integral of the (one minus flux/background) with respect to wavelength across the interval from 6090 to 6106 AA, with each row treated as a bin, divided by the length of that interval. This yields -0.05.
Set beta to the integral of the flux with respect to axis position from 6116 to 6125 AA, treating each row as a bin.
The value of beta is 56.5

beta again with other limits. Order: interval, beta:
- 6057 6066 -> 56.1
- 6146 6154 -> 48.4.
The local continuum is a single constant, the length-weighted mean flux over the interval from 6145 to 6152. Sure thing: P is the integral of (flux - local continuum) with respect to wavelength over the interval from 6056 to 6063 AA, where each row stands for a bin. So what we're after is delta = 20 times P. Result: 20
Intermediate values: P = 1.00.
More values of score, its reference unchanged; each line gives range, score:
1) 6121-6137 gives -0.05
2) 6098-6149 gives -0.05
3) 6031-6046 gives -0.10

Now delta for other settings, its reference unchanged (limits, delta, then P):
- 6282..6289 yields -8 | -0.40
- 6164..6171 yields -43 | -2.13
